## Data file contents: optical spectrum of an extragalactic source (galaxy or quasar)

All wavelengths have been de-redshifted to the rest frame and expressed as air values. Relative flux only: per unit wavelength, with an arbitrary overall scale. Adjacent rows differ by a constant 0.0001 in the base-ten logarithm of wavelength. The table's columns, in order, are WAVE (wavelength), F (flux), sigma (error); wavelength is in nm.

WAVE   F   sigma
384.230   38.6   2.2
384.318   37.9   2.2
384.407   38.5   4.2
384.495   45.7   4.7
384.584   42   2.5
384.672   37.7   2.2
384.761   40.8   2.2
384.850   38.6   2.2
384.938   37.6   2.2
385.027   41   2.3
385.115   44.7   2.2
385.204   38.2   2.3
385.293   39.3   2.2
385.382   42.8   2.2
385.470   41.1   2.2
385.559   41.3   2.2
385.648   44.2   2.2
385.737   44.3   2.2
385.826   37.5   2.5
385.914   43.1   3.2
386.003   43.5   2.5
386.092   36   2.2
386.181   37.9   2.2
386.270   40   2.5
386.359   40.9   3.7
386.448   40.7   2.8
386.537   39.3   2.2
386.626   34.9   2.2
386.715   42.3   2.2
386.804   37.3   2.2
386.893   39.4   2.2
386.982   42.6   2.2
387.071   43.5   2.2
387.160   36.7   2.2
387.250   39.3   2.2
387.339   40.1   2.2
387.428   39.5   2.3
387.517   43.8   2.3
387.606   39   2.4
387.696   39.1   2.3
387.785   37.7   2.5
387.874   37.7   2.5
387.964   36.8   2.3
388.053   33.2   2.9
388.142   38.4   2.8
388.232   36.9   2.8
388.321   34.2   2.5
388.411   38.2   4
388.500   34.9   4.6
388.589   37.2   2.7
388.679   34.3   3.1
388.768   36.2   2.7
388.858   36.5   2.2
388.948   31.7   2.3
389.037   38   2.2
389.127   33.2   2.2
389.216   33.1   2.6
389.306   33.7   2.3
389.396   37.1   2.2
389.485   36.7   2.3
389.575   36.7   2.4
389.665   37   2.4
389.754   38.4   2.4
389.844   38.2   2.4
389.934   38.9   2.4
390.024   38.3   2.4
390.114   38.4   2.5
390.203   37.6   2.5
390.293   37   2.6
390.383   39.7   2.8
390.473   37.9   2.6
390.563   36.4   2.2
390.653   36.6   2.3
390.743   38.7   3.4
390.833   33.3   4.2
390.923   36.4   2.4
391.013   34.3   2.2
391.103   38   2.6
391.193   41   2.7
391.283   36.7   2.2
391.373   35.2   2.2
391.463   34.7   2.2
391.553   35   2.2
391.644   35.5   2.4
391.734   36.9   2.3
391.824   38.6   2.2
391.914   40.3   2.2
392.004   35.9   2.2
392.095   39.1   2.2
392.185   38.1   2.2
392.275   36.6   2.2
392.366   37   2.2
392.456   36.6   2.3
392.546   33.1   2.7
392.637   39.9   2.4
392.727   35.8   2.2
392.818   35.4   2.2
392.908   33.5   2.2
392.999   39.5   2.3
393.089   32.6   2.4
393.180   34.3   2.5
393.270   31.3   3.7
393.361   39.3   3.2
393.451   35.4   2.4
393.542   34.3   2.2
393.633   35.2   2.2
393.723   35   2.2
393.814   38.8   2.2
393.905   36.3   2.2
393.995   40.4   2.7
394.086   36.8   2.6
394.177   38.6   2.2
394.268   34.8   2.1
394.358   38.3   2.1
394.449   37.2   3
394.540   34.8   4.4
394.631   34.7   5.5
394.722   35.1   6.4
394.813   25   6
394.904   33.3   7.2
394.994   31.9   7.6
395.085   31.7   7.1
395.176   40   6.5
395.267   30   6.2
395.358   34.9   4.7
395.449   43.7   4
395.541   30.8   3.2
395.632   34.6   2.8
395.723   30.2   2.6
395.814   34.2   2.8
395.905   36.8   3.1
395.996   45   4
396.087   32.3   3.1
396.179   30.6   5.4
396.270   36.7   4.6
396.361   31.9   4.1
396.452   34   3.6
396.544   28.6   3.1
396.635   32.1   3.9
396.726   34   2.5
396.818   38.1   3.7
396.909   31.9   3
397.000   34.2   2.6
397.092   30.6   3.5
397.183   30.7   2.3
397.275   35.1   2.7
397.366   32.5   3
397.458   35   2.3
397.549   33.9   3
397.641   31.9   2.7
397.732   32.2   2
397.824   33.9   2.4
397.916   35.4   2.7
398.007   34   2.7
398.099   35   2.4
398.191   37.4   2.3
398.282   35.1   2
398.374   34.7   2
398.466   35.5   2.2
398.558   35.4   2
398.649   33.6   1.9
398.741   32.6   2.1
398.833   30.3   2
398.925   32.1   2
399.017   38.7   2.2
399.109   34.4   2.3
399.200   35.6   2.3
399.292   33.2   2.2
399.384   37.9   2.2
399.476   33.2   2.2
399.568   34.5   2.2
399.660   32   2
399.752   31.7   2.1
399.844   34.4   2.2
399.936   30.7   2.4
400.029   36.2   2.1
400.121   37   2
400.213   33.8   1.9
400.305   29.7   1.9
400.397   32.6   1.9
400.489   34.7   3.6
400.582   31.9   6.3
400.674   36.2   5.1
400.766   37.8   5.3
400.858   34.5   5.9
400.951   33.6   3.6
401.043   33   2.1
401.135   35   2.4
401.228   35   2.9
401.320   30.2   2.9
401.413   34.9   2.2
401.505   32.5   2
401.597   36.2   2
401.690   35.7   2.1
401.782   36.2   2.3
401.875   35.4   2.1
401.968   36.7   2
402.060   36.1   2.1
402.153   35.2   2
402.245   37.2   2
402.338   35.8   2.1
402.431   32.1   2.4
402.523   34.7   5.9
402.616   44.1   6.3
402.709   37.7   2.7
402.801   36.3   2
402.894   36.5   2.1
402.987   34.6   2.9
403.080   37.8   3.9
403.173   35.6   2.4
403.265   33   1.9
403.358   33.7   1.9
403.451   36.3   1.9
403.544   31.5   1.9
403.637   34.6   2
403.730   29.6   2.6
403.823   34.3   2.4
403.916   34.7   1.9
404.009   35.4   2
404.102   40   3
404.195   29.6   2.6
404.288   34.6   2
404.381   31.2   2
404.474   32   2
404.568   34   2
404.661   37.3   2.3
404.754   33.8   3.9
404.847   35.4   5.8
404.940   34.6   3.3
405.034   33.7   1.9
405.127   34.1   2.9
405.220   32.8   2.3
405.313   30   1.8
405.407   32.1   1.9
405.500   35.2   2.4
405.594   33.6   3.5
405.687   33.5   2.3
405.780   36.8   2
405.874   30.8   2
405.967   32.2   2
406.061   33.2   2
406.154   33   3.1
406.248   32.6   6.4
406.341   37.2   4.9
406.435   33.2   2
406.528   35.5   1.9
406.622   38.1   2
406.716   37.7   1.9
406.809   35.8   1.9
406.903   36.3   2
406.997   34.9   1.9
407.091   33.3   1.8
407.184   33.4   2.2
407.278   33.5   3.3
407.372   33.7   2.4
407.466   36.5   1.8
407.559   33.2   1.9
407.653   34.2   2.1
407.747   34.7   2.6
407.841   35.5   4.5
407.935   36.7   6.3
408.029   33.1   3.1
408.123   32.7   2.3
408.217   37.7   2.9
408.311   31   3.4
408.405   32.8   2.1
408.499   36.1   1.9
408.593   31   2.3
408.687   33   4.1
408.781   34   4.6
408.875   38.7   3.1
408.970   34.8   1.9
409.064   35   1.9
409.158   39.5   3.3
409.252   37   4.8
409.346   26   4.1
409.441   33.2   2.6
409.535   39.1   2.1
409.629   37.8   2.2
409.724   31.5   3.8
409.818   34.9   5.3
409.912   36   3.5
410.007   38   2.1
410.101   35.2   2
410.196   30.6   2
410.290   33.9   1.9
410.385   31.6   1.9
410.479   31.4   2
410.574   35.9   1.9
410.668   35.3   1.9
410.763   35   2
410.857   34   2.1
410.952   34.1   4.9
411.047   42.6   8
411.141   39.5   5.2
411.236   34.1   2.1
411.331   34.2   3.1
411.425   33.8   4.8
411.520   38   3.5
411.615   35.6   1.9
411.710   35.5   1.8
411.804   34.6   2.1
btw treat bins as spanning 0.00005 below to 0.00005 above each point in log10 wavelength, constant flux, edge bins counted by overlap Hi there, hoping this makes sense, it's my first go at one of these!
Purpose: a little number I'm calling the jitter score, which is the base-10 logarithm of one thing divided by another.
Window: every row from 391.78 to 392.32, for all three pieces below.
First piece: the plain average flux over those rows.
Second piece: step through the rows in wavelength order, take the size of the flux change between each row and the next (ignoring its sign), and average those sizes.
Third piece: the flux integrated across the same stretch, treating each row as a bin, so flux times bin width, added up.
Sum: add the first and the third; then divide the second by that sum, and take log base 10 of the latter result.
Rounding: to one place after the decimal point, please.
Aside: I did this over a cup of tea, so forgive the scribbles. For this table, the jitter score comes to -1.4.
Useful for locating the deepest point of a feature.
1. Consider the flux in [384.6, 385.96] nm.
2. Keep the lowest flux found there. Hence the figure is 37.5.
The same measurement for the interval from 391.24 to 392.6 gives 33.1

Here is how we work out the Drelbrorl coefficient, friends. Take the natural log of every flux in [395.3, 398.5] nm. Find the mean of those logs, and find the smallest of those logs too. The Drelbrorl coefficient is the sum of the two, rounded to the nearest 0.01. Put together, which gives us 6.88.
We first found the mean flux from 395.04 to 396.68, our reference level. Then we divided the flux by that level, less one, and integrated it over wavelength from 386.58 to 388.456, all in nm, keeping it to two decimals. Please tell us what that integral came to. 0.23 nm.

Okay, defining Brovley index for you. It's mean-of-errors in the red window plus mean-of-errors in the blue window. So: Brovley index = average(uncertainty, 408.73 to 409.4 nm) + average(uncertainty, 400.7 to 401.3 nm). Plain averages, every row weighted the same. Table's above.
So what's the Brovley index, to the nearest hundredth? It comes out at 7.09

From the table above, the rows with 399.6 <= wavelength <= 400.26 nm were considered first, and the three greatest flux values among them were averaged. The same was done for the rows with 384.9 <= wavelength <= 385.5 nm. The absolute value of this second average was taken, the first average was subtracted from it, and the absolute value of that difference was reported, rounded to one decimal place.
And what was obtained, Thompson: 7.0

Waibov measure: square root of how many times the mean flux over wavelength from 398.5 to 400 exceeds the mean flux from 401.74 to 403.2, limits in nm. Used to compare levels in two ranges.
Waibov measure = 0.96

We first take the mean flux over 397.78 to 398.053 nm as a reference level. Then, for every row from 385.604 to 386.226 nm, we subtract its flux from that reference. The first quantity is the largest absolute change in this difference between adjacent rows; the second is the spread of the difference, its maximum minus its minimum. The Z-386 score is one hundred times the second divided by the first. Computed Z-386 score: 111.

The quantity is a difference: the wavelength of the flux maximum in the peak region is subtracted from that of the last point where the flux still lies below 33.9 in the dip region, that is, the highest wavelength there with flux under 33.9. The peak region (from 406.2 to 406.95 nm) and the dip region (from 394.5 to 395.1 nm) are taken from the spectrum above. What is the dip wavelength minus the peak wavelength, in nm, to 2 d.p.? -11.54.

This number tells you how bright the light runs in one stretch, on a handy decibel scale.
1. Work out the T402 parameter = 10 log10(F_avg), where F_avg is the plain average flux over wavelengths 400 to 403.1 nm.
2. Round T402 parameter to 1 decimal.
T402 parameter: 15.5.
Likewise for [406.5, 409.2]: 15.4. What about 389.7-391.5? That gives 15.7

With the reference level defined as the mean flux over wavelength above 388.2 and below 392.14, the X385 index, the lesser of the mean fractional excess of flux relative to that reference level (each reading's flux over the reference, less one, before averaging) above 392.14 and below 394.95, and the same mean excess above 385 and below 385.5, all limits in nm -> -0.026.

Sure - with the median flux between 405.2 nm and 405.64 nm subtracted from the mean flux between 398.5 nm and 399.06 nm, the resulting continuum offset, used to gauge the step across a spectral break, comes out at 1.0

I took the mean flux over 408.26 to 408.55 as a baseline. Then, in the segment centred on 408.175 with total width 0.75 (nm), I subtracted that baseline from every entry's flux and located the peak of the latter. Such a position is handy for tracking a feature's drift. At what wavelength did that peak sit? 408.217 nm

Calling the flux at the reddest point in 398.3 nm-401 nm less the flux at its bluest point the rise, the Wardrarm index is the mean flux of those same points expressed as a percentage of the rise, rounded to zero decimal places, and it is -3099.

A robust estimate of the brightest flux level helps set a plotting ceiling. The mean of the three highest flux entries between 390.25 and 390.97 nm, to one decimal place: 38.8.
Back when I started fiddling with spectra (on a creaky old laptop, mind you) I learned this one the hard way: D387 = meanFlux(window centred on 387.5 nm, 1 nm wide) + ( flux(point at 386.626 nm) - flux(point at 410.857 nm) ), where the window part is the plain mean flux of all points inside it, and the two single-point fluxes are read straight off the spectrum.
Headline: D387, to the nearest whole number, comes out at 40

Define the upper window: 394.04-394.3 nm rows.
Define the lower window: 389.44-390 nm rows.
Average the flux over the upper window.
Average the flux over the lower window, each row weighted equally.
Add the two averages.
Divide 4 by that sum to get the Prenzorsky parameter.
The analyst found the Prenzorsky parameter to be 0.054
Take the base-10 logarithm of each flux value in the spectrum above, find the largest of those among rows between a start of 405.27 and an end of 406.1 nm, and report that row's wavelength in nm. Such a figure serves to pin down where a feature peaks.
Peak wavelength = 405.780 nm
